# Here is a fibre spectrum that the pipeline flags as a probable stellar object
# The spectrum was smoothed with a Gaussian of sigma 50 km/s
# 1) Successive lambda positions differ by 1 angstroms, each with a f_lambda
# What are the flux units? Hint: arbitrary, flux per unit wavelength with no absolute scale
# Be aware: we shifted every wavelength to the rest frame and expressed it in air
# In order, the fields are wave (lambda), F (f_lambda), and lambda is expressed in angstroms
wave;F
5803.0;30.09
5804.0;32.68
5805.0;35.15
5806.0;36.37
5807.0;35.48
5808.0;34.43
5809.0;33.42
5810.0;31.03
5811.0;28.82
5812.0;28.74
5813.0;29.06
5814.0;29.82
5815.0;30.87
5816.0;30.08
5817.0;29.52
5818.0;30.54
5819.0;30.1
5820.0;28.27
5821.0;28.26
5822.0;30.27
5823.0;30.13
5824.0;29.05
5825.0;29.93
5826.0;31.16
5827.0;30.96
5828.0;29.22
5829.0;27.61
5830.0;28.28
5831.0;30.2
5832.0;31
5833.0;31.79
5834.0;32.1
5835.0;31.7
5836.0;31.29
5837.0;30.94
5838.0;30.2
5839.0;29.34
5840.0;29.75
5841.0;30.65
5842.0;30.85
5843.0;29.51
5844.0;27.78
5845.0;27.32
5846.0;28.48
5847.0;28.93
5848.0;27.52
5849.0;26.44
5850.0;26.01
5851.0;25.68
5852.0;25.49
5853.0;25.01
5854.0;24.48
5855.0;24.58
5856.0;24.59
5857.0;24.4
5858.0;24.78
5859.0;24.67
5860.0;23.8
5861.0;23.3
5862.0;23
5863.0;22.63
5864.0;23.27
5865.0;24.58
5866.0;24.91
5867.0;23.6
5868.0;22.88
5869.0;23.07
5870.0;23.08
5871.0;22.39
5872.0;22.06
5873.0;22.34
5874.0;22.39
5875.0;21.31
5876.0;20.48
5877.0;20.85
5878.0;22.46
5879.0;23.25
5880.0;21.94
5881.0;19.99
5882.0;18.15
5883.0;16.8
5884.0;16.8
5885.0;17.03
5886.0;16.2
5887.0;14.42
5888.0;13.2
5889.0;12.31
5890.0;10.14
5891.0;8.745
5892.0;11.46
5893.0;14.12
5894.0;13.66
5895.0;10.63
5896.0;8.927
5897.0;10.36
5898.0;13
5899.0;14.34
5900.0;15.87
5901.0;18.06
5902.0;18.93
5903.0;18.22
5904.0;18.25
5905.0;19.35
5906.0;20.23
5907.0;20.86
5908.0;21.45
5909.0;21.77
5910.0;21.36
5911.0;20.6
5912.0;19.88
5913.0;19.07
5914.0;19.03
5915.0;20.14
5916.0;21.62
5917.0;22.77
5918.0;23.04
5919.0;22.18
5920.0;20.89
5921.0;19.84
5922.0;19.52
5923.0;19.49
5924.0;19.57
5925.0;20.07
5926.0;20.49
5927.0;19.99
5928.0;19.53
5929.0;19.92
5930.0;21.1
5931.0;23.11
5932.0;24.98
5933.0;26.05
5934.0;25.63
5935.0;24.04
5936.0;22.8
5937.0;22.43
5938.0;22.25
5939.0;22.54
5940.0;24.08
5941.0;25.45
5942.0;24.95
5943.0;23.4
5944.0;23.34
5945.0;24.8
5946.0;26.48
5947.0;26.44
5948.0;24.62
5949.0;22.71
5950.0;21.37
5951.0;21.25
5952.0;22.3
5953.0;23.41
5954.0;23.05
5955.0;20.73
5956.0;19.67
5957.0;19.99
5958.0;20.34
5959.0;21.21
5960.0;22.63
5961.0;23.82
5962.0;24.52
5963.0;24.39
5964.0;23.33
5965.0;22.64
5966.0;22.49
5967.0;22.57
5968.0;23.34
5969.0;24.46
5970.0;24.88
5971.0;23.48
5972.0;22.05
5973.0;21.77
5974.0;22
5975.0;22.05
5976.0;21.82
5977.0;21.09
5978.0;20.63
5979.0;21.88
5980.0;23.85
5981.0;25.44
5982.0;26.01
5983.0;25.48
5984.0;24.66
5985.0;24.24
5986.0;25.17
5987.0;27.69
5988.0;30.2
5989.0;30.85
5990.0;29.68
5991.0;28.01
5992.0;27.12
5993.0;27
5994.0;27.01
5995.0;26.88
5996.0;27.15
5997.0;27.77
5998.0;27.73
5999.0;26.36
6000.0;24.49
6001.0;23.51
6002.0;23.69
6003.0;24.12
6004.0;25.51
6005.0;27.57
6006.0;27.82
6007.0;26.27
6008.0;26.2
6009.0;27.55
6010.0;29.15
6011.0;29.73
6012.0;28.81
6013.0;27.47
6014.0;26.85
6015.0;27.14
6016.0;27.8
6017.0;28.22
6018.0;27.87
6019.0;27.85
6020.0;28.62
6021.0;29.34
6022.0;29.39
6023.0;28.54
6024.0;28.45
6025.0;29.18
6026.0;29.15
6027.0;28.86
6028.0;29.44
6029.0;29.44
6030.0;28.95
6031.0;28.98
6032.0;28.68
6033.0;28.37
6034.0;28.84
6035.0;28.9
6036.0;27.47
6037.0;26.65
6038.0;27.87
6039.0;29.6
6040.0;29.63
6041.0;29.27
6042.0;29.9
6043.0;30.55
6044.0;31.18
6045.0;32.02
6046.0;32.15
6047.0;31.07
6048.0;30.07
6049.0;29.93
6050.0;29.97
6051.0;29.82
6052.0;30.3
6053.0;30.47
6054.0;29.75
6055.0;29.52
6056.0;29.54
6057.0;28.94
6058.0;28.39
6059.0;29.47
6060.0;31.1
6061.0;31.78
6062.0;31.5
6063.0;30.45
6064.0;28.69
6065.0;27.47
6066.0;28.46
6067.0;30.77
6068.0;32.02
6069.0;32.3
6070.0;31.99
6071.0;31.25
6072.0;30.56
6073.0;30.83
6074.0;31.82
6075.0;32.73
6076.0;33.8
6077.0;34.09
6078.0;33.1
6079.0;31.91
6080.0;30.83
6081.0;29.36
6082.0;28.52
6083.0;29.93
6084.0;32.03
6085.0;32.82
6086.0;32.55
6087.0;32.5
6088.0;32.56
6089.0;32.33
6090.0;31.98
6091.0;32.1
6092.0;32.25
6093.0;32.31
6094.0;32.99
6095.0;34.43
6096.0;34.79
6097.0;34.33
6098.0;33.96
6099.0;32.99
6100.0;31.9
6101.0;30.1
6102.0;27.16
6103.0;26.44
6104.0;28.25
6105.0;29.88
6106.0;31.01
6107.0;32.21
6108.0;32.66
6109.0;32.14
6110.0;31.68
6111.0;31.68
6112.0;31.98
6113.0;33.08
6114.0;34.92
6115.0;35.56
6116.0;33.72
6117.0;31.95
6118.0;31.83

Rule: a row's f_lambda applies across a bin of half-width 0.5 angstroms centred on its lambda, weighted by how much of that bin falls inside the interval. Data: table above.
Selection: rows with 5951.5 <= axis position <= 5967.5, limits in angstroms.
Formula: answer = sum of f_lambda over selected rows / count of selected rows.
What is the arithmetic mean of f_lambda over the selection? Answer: 22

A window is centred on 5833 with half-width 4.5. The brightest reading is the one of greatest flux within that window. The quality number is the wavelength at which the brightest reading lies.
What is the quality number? 5834.0 angstroms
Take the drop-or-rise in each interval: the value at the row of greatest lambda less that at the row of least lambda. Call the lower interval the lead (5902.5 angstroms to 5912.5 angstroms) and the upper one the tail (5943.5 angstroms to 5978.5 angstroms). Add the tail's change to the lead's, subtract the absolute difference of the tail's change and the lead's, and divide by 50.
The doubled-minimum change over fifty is -0.11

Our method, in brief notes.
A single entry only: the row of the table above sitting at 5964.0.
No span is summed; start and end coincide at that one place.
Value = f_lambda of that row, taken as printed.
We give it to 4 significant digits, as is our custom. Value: 23.33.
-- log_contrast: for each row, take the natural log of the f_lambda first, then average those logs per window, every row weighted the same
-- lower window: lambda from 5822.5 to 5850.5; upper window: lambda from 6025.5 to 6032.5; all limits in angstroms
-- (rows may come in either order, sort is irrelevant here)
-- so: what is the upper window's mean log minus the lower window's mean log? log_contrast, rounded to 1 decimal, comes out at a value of 0.0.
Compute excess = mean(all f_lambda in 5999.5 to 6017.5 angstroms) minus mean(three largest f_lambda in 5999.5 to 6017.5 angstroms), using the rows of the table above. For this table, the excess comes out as -2.46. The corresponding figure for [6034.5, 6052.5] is -1.99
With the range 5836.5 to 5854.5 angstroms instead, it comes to -2.79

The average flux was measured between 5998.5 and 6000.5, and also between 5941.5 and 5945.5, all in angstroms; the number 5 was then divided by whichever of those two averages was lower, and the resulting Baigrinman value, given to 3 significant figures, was 0.207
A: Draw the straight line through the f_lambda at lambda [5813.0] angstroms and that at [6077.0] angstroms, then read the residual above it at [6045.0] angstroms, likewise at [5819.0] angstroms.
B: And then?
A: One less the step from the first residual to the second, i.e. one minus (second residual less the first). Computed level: -1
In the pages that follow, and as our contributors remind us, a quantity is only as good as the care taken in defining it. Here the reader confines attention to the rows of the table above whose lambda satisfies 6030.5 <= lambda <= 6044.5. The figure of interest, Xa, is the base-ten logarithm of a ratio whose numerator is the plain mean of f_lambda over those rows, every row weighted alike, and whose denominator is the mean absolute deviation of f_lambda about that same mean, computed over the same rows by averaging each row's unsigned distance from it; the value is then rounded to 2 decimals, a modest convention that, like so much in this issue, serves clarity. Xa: 1.52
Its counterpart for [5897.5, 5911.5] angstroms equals 0.95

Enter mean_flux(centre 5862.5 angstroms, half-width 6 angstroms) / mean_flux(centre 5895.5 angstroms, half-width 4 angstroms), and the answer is 1.97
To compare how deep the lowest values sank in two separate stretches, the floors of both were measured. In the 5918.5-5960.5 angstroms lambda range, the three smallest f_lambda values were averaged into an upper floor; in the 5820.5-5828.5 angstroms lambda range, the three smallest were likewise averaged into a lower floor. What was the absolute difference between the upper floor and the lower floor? 9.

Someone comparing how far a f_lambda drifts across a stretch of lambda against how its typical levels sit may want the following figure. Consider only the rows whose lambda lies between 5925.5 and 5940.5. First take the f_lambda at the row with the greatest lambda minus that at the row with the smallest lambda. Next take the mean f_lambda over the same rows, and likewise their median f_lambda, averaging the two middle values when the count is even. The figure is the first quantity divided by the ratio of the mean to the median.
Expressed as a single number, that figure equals 4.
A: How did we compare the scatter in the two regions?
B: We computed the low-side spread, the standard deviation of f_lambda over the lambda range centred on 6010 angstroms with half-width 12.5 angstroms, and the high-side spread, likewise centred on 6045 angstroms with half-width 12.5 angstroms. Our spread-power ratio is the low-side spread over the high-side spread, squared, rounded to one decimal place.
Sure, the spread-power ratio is 1.9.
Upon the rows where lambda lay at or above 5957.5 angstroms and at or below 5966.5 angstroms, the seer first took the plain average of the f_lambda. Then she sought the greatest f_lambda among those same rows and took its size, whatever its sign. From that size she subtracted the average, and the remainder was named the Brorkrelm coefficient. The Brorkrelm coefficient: 1.7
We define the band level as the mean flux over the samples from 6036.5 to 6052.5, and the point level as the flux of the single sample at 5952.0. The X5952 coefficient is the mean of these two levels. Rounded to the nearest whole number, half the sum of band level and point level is 26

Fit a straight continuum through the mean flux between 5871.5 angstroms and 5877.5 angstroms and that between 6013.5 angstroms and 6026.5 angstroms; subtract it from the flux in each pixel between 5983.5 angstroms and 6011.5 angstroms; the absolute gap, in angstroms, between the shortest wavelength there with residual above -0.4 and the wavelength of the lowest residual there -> 14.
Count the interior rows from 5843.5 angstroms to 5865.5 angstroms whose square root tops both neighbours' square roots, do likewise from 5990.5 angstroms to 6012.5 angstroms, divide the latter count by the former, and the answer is 1.3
